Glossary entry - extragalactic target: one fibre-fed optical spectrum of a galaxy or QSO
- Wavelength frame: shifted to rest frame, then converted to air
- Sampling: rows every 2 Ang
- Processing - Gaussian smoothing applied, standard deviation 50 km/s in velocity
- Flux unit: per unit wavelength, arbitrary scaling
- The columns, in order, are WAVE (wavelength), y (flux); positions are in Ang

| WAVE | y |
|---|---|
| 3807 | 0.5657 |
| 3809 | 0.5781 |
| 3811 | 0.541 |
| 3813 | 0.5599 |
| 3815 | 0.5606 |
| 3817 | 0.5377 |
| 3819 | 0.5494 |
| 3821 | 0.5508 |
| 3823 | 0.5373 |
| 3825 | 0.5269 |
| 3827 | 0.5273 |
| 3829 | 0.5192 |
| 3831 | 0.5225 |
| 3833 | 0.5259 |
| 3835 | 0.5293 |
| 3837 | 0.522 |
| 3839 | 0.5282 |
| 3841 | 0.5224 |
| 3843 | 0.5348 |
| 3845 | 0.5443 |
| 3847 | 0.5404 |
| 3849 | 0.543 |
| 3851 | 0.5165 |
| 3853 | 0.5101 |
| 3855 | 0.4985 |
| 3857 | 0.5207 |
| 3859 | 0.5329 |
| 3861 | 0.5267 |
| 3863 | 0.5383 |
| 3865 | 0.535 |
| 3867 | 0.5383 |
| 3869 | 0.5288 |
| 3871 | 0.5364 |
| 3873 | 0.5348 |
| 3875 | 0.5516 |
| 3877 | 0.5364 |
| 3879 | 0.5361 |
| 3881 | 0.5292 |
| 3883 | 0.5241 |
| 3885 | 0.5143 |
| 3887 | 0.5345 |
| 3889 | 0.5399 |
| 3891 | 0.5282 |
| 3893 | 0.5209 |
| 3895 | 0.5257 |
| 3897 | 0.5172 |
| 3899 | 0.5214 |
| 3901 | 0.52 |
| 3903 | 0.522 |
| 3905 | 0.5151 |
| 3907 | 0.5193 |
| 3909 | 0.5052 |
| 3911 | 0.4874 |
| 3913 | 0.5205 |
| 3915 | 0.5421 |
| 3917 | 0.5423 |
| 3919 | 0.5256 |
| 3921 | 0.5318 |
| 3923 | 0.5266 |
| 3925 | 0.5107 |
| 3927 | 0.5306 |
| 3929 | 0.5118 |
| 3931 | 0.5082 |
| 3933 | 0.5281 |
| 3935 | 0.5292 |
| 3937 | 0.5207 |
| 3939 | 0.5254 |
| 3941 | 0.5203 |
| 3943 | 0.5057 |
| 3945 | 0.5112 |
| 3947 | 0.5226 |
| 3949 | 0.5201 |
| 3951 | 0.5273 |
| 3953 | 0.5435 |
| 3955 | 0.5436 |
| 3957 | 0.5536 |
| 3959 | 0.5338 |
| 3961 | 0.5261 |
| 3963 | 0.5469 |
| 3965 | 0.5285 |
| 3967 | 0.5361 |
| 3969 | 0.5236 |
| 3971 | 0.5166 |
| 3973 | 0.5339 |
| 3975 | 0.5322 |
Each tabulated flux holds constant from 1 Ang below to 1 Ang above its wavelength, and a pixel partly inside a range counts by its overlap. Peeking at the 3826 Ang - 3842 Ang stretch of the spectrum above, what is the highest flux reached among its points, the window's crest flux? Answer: 0.5293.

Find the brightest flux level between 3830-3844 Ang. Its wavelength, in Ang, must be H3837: 3843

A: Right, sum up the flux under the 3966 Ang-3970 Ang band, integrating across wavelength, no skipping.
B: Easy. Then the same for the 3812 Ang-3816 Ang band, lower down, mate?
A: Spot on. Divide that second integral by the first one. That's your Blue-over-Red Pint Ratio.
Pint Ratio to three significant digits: 1.06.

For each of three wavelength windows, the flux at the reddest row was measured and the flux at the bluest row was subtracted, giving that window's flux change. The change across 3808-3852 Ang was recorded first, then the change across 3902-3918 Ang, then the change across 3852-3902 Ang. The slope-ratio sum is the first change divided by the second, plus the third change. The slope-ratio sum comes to -3.0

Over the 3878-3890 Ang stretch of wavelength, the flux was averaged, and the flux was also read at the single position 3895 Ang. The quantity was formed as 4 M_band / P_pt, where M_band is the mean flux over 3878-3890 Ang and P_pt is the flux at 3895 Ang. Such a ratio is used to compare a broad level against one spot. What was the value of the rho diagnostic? 4.03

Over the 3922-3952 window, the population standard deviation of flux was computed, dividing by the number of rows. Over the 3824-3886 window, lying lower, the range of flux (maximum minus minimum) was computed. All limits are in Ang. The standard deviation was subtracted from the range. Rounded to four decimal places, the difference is 0.0451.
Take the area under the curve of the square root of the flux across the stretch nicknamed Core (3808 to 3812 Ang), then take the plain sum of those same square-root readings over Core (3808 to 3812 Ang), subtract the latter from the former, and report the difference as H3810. 1.5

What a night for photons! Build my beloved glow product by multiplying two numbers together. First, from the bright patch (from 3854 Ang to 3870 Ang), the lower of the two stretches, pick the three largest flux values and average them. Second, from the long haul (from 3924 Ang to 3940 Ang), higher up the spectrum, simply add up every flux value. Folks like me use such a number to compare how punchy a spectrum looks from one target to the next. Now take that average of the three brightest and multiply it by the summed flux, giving 2.24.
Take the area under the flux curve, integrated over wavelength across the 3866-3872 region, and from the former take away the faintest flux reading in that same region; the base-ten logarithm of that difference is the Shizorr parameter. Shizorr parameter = 0.428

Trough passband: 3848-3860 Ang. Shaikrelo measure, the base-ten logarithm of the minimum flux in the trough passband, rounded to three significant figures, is -0.302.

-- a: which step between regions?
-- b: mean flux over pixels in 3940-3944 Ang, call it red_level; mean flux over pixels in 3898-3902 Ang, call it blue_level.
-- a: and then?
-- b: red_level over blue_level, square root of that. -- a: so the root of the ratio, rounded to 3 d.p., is 0.993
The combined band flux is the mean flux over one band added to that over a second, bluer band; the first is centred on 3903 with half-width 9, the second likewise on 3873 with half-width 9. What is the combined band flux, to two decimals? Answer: 1.05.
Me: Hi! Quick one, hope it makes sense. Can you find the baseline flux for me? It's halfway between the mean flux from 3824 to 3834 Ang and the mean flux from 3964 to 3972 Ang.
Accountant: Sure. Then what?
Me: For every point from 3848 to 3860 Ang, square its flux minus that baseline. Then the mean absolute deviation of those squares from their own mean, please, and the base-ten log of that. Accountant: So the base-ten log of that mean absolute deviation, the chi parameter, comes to -3.73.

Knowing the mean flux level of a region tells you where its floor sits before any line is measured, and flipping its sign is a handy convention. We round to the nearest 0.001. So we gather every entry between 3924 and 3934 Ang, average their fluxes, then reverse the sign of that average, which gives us -0.518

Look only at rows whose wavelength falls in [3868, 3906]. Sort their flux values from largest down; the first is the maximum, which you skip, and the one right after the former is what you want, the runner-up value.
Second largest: 0.5399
